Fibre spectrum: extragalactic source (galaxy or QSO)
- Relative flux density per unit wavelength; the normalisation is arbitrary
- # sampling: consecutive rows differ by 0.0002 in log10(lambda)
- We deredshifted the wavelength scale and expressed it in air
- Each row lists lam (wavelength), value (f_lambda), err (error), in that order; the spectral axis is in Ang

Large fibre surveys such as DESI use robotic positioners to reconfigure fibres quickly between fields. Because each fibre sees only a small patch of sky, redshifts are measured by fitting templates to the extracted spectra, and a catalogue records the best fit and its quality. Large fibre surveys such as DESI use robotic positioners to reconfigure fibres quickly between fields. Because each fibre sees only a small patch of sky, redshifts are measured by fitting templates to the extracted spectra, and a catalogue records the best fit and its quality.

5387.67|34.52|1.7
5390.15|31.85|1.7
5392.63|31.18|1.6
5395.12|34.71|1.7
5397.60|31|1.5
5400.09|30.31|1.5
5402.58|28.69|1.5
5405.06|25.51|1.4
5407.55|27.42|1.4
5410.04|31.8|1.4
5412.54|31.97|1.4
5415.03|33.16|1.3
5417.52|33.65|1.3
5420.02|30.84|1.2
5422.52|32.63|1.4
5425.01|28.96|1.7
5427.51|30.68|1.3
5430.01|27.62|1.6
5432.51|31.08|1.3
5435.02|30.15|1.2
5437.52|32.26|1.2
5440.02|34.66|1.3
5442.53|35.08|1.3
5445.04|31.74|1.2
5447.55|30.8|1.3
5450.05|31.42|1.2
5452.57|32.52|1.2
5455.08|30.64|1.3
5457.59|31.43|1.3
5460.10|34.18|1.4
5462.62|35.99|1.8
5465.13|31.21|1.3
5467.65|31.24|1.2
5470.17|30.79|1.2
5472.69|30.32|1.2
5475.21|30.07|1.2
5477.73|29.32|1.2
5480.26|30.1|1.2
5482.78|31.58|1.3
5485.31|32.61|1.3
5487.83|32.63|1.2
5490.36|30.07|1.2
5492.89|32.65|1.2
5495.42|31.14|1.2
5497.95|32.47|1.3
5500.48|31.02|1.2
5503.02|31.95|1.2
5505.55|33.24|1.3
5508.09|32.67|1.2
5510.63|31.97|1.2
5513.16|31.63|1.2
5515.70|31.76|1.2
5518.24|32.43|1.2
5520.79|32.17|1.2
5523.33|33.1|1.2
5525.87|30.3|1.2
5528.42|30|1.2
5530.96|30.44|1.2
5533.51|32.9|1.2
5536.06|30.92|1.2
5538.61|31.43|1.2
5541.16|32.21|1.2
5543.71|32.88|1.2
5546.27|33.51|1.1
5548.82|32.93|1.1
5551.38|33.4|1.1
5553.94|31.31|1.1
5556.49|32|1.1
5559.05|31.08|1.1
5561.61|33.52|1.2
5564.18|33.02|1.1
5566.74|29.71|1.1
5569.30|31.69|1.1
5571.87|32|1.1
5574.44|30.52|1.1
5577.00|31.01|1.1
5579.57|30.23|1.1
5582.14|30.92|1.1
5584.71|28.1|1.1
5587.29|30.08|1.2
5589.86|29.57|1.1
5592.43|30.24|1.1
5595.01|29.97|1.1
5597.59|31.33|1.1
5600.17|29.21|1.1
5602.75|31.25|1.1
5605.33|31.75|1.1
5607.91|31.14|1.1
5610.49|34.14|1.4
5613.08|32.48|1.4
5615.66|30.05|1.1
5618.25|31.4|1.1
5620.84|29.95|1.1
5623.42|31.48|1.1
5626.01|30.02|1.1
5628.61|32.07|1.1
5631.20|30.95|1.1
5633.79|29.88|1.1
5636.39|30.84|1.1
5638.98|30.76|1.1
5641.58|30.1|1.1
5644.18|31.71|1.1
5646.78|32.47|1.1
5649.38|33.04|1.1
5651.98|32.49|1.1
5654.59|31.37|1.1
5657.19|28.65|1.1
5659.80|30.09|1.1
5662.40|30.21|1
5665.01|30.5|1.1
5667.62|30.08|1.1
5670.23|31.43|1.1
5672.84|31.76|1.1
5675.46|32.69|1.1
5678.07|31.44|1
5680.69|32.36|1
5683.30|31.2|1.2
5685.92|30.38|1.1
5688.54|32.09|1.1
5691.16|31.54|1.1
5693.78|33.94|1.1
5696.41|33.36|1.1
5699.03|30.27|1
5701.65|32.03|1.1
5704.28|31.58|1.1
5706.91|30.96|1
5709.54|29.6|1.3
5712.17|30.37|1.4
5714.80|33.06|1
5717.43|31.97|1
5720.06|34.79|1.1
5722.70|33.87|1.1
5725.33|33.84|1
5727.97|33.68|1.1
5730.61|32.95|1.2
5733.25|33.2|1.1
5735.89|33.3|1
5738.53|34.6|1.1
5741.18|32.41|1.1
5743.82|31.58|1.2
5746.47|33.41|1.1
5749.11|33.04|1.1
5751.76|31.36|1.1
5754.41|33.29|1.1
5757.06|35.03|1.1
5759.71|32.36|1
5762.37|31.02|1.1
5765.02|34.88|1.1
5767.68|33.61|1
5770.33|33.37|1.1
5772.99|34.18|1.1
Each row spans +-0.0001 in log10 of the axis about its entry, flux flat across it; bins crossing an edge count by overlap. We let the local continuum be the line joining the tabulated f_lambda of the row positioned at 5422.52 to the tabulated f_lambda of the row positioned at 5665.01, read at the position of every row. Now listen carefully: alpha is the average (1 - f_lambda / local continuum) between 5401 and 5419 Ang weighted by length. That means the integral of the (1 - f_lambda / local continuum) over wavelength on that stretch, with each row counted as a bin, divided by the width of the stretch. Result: 0.07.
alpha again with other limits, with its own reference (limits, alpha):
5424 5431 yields 0.11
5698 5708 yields -0.04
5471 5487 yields 0.04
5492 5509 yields -0.01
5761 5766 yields -0.11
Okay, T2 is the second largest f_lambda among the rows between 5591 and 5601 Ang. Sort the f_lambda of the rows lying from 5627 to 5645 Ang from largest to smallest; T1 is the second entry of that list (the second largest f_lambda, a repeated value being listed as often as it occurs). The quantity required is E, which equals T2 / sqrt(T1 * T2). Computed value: 0.98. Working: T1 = 31.71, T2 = 30.24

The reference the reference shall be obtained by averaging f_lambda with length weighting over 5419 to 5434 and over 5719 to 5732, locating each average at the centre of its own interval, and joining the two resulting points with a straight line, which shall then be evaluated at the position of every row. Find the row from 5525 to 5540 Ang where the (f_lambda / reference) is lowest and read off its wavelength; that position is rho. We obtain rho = 5528.42 Ang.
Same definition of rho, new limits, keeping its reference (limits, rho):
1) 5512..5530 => 5528.42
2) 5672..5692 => 5685.92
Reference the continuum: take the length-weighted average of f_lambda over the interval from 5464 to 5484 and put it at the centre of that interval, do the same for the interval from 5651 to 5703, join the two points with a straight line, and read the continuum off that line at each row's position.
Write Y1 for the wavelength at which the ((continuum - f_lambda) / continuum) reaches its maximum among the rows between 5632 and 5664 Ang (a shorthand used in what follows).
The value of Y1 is 5657.19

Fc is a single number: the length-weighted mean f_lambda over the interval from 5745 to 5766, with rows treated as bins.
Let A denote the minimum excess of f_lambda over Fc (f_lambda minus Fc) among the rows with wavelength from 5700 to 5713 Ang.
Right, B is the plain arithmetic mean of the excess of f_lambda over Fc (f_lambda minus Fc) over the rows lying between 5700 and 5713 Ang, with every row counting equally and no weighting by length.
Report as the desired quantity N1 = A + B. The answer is -5.5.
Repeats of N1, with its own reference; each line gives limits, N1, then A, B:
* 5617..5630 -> -5.1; -3.1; -2.0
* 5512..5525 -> -2.2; -1.4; -0.8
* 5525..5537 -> -5.1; -3.0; -2.1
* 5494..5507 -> -3.0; -2.0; -1.0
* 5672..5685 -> -2.9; -1.8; -1.1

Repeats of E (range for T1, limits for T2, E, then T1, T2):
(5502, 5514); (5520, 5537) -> 1.00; 32.67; 32.9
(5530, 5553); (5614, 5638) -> 0.97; 33.4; 31.48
